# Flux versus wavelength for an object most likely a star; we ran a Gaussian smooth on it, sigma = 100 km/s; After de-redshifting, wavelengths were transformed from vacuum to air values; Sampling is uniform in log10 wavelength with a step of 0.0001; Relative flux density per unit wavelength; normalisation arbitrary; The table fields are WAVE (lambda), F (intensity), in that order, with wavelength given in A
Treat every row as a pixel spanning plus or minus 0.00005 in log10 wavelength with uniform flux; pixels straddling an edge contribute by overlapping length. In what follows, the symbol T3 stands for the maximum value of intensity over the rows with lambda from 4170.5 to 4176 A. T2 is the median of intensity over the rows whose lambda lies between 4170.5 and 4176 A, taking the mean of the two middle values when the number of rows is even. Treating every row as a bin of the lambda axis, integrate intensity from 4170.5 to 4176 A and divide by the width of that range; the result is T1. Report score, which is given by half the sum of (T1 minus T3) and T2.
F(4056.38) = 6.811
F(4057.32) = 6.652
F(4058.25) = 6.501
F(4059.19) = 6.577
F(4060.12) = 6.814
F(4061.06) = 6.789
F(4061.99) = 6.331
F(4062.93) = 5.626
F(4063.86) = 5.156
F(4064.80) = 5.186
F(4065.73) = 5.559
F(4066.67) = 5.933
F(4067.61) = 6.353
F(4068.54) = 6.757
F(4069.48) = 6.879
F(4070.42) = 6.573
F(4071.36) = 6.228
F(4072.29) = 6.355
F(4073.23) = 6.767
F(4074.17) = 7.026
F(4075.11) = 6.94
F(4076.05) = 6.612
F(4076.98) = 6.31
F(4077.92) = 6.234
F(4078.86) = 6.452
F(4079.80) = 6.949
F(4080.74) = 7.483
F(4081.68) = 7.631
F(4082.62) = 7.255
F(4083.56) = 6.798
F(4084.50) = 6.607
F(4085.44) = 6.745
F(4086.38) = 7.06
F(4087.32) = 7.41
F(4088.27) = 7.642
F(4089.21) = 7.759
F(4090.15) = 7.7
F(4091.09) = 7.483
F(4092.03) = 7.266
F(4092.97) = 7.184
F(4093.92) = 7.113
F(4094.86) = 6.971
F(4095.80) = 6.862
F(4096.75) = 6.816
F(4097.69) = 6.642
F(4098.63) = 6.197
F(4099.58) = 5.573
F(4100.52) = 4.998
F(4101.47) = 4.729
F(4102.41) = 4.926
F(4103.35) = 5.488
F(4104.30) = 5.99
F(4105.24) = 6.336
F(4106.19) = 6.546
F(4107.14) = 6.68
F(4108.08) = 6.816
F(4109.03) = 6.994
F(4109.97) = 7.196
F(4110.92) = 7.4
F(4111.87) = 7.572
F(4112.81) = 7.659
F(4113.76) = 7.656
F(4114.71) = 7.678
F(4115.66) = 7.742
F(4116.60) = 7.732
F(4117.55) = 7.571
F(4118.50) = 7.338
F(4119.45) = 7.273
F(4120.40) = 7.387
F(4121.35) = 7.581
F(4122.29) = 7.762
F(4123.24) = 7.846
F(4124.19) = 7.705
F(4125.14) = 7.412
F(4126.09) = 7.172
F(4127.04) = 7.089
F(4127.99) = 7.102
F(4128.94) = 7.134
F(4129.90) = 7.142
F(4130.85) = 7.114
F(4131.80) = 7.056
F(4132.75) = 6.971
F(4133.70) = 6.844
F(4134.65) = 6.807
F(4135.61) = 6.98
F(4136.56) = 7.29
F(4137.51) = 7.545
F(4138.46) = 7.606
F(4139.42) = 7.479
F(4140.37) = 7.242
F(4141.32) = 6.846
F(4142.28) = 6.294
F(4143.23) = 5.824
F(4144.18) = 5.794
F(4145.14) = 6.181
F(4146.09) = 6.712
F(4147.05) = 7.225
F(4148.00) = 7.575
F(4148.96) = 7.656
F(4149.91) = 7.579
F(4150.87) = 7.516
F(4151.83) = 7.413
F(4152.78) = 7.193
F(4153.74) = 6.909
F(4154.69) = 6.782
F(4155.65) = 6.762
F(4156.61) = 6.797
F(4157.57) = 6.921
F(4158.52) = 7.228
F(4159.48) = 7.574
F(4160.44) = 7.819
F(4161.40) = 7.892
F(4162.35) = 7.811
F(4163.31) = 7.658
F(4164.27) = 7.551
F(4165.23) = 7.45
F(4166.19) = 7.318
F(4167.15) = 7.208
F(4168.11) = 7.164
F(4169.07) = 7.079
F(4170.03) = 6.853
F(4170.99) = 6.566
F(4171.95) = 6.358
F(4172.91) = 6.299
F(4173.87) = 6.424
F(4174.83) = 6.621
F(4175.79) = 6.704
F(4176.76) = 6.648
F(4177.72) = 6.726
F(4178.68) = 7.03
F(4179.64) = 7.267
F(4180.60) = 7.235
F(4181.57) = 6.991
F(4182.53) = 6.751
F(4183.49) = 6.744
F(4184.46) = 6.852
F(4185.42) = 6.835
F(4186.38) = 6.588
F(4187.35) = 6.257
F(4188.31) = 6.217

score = 3.1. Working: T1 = 6.5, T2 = 6.5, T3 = 6.704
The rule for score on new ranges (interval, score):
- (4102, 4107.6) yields 2.7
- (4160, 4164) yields 3.9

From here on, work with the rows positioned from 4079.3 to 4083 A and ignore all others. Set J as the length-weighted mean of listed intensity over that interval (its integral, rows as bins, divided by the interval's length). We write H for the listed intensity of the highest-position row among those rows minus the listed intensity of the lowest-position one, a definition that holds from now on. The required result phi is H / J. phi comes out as 0.04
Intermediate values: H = 0.3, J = 7.3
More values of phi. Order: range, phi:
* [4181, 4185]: -0.02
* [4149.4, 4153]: -0.05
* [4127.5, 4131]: 0.00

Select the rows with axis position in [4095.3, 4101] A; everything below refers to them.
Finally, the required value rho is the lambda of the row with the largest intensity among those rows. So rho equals 4095.80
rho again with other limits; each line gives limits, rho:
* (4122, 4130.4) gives 4123.24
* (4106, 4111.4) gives 4110.92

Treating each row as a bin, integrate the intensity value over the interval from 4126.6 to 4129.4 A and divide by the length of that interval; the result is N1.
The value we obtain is 7.1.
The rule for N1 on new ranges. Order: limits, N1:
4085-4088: 7.1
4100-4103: 4.9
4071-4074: 6.5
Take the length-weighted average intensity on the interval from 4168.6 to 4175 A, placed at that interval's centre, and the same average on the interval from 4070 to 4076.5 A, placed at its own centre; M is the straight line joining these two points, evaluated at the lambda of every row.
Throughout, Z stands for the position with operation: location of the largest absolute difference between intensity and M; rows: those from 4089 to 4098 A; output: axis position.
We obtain 4089.21 A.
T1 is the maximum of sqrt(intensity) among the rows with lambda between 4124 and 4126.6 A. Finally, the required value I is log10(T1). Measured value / 0.443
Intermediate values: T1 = 2.78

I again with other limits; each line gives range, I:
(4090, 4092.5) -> 0.443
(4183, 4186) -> 0.418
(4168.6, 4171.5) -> 0.425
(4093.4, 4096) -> 0.426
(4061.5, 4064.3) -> 0.401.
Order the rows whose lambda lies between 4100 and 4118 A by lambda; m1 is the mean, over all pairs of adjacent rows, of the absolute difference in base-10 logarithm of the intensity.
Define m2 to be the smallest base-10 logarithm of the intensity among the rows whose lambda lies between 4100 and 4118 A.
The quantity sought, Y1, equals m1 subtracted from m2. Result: 0.661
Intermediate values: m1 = 0.014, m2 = 0.675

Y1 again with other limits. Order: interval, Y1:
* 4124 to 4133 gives 0.838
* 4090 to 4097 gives 0.826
